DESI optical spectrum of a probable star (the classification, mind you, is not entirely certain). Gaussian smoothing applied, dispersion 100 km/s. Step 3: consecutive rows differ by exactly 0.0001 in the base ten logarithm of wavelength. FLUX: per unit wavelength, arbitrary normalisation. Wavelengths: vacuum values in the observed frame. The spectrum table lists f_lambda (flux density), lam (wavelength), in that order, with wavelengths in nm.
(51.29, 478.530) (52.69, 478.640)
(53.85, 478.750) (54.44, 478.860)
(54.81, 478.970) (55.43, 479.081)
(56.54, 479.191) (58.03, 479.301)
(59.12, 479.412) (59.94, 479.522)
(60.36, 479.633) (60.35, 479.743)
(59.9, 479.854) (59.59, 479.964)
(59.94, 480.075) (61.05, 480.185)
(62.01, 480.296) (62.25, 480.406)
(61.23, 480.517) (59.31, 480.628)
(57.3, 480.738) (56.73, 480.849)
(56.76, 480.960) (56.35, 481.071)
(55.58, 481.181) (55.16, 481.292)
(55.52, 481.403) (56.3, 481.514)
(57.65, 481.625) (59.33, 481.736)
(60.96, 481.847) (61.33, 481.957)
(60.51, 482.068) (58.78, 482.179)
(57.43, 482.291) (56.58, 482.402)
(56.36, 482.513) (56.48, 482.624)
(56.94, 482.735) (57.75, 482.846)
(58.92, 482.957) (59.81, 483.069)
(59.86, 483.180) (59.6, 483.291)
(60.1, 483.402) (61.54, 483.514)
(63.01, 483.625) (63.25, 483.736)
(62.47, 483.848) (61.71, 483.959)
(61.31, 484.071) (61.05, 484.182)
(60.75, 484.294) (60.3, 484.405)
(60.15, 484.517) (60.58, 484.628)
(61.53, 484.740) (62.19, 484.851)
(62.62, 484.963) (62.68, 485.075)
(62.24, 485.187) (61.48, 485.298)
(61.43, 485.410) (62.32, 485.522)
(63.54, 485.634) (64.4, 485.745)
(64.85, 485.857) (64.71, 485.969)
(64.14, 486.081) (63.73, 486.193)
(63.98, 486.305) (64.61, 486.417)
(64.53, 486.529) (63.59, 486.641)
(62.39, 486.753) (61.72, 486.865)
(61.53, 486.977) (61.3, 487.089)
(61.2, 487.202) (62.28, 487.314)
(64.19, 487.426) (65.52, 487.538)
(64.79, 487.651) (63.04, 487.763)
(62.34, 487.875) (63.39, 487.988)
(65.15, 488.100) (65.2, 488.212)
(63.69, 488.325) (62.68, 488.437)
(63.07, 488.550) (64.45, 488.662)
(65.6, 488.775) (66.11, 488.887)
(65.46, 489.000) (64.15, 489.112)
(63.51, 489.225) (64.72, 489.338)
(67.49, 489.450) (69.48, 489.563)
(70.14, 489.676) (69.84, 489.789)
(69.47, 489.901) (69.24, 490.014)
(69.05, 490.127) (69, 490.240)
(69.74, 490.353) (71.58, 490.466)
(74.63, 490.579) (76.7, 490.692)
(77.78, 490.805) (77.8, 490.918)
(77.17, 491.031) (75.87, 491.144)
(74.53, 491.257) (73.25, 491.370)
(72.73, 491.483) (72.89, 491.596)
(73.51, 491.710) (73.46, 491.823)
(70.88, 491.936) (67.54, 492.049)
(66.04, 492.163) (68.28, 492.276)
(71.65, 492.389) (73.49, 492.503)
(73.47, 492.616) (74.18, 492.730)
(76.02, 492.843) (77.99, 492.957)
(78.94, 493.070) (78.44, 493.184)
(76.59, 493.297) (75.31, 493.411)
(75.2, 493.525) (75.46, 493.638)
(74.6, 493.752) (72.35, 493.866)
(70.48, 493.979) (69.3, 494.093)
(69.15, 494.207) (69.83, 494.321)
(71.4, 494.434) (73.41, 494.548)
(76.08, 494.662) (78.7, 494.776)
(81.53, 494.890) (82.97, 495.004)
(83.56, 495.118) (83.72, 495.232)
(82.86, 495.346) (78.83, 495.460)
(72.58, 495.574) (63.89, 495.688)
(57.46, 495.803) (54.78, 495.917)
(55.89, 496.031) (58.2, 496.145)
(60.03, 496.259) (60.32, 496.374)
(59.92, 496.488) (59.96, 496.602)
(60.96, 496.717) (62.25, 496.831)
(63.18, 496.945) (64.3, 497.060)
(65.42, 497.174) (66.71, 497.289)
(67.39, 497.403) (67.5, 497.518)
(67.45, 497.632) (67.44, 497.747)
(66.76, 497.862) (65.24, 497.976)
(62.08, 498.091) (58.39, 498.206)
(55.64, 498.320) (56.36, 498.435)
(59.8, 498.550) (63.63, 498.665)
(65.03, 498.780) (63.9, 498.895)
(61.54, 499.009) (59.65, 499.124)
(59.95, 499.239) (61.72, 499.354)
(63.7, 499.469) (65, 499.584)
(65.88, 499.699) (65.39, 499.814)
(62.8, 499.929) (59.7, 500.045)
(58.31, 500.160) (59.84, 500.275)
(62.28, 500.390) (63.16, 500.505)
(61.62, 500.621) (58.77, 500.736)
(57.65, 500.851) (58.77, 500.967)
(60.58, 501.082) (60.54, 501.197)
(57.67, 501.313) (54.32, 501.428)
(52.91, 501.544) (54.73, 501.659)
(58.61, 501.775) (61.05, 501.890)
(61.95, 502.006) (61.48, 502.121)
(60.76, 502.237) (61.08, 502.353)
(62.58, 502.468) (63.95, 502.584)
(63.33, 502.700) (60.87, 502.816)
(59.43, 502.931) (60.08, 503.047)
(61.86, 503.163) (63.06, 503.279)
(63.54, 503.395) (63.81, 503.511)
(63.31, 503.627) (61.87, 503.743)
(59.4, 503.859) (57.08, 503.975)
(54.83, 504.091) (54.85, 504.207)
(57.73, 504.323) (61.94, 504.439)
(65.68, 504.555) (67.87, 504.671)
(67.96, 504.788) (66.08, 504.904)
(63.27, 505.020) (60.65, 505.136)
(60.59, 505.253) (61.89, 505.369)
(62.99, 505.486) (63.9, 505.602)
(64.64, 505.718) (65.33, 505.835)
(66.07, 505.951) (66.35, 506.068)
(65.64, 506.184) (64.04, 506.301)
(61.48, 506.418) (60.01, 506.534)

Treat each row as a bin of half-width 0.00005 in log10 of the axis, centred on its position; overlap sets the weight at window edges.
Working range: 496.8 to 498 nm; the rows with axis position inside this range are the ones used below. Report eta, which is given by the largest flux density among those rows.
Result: 67.5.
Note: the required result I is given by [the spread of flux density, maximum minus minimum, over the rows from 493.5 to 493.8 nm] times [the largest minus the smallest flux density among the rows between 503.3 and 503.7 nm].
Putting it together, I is 0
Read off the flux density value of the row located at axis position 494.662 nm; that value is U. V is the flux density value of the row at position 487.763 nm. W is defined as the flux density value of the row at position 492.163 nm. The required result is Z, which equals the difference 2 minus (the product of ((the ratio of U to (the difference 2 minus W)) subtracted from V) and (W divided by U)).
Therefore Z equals -54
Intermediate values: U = 76.08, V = 63.04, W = 66.04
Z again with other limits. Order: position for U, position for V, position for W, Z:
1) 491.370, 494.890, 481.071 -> -62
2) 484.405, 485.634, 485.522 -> -65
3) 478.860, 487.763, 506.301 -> -73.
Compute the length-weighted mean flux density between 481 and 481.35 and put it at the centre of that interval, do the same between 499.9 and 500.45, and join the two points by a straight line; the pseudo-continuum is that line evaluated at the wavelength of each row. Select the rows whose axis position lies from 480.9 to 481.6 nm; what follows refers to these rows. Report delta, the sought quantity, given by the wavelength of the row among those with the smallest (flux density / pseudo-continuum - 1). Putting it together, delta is 481.292 nm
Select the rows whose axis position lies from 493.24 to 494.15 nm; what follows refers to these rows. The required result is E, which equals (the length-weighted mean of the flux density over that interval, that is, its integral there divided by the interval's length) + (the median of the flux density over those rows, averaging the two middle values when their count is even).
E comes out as 149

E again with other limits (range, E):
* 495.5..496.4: 120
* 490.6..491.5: 152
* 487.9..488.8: 128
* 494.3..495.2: 155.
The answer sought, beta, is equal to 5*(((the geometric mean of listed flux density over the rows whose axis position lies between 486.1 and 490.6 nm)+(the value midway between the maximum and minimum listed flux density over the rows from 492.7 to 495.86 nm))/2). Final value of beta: 340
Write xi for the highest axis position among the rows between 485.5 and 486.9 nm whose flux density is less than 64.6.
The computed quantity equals 486.865 nm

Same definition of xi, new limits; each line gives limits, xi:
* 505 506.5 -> 506.418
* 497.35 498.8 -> 498.665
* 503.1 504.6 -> 504.439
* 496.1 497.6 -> 497.060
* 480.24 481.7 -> 481.625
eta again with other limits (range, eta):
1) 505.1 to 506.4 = 66.35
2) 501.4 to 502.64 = 63.95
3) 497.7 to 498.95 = 67.44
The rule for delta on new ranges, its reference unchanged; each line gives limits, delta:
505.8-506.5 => 506.418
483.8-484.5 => 484.405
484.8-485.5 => 485.410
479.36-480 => 479.412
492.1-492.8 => 492.163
